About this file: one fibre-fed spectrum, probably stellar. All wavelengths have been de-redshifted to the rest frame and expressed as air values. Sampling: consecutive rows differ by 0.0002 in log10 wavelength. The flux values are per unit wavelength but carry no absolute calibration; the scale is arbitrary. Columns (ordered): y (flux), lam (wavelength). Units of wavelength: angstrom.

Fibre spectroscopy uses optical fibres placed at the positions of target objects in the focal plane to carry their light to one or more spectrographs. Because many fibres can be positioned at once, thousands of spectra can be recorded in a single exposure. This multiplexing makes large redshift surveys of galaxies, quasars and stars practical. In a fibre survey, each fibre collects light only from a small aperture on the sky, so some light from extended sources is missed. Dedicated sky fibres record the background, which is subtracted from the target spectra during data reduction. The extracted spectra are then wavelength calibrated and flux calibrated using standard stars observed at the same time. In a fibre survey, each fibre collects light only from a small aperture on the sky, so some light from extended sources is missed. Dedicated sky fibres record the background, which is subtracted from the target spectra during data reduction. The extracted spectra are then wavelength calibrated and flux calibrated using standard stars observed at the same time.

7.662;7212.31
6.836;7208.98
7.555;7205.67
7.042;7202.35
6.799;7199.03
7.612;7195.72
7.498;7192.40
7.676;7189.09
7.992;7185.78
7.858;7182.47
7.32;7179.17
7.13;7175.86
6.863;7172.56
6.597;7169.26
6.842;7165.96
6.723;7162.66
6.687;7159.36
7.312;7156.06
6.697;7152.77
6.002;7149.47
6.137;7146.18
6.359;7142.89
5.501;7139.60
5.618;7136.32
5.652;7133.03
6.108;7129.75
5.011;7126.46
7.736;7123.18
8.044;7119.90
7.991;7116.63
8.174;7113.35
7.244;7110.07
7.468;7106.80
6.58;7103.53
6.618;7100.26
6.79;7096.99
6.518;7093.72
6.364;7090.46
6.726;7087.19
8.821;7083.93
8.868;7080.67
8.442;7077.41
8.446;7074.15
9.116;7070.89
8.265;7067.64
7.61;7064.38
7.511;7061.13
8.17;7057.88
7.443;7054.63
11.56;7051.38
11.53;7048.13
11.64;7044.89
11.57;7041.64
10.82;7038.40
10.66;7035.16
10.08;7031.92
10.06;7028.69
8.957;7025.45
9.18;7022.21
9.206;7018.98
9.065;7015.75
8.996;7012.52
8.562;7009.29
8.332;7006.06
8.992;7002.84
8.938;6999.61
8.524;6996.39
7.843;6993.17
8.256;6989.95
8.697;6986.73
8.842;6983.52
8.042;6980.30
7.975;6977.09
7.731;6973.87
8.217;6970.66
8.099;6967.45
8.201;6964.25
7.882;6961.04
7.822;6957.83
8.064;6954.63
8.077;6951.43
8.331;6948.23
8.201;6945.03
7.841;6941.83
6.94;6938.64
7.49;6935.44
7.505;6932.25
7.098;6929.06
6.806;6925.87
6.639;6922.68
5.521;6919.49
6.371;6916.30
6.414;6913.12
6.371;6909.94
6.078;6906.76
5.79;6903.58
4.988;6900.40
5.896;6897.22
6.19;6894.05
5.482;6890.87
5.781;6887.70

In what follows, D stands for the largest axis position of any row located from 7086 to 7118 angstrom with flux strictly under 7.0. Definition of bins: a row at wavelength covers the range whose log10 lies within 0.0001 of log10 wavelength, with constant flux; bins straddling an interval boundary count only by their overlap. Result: 7103.53 angstrom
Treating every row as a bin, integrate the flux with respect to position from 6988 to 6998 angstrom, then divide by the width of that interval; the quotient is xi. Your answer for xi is 8.2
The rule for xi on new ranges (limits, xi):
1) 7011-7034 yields 9.4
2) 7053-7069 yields 7.8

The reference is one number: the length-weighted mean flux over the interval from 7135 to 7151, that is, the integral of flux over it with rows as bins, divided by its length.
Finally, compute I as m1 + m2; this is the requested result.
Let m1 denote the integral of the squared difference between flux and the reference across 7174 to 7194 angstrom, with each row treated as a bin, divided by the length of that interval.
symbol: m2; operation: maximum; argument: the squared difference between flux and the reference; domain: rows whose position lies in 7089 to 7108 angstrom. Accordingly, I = 5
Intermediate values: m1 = 2.8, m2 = 2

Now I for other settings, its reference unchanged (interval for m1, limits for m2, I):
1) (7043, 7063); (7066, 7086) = 28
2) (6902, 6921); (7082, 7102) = 8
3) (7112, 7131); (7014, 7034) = 20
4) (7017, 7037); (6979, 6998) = 23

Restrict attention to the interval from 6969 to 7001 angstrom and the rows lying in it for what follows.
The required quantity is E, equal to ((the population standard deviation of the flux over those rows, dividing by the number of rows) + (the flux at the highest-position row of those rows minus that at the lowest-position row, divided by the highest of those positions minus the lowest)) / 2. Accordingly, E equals 0.21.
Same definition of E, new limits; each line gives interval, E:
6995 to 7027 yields 0.15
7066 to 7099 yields 0.50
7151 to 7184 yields 0.21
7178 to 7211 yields 0.19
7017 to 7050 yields 0.53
